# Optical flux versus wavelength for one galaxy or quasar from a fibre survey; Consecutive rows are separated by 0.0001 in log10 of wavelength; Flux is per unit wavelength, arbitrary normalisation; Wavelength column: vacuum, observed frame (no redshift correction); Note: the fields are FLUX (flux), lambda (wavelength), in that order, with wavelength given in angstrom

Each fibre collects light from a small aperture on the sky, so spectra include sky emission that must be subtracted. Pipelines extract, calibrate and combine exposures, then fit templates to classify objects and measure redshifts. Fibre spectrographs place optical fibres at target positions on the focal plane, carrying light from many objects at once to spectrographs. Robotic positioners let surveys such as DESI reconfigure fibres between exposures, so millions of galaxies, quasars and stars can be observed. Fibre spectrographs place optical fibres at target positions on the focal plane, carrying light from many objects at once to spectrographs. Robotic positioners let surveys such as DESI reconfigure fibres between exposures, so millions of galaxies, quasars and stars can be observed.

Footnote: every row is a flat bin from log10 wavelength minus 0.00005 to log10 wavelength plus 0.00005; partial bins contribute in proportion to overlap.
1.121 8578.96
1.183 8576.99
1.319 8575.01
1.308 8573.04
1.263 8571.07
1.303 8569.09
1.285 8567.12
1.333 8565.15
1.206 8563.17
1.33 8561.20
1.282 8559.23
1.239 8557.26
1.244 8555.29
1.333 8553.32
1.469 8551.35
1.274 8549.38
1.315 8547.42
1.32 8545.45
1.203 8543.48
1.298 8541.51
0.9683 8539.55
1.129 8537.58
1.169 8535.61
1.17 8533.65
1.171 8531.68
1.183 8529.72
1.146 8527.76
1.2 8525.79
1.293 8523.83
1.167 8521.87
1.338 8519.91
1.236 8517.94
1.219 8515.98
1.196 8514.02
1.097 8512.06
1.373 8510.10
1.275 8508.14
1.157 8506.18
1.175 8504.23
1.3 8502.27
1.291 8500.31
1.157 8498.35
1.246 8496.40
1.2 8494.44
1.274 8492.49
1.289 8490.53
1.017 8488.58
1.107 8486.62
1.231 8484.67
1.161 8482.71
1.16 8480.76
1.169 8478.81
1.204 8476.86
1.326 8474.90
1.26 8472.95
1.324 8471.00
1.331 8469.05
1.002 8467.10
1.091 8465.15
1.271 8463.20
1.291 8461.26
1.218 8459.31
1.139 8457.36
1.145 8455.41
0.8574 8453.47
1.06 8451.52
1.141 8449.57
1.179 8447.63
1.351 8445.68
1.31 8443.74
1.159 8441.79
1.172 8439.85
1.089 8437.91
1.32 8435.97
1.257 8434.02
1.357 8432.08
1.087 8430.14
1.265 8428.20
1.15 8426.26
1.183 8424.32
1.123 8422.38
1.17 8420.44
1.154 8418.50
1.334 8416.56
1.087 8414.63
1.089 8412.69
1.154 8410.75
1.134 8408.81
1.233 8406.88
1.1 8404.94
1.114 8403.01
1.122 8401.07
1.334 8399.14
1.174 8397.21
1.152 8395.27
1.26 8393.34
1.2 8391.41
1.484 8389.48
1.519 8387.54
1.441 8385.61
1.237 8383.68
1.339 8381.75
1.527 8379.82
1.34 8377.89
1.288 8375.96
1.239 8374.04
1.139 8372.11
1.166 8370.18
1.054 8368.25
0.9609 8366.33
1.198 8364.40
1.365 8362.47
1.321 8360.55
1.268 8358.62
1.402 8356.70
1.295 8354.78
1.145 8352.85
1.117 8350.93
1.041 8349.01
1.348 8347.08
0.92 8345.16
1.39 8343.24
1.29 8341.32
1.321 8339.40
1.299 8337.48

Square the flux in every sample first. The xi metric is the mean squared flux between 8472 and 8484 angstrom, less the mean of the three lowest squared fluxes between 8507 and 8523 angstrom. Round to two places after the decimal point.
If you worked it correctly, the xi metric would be 0.14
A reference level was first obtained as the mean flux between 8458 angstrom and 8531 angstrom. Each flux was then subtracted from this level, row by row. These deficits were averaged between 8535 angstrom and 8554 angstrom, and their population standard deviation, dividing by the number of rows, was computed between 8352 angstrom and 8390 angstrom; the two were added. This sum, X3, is 0.114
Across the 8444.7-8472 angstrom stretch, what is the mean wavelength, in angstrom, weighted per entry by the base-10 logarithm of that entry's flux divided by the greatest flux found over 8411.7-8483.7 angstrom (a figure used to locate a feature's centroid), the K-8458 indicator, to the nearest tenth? 8457.2 angstrom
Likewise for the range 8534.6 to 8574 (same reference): 8548.9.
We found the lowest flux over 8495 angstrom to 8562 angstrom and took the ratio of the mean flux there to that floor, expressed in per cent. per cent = 127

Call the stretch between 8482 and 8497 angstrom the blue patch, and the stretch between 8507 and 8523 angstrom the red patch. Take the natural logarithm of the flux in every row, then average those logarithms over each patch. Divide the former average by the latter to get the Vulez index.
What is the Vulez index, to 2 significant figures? 0.81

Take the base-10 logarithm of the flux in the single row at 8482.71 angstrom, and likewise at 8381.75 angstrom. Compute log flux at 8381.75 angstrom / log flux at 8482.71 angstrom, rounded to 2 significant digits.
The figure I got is 2.0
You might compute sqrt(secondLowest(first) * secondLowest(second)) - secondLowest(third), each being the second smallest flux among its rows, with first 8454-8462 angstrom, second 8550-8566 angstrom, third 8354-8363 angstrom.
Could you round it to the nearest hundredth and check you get -0.10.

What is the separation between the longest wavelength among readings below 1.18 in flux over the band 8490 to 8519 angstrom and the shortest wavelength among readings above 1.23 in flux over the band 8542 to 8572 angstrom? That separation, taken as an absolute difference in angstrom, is 33.4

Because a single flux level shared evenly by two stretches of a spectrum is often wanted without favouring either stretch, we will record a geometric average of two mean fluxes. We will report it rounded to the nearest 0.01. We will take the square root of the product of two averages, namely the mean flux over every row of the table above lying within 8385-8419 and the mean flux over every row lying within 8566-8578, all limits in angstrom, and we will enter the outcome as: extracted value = 1.25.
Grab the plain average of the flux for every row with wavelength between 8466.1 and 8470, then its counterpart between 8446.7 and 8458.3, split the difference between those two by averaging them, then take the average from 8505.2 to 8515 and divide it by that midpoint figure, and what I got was 1.08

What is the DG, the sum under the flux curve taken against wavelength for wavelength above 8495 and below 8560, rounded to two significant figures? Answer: 80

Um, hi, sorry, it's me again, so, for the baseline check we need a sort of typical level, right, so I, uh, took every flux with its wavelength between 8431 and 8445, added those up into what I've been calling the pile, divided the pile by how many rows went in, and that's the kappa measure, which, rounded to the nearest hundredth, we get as 1.24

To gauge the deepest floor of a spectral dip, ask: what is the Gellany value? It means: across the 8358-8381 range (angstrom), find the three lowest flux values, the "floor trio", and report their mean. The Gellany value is 1.05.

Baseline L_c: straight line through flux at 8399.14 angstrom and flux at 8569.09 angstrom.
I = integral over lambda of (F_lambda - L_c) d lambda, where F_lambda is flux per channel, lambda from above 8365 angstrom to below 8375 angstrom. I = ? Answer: -2.2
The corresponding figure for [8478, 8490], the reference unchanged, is -2.1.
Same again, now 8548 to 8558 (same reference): 0.1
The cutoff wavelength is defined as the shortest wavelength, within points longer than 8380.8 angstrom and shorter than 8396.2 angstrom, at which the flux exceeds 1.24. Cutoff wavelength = 8381.75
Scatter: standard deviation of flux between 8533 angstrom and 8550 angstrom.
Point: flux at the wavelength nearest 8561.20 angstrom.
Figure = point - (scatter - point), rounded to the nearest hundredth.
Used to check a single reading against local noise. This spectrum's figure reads 2.55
